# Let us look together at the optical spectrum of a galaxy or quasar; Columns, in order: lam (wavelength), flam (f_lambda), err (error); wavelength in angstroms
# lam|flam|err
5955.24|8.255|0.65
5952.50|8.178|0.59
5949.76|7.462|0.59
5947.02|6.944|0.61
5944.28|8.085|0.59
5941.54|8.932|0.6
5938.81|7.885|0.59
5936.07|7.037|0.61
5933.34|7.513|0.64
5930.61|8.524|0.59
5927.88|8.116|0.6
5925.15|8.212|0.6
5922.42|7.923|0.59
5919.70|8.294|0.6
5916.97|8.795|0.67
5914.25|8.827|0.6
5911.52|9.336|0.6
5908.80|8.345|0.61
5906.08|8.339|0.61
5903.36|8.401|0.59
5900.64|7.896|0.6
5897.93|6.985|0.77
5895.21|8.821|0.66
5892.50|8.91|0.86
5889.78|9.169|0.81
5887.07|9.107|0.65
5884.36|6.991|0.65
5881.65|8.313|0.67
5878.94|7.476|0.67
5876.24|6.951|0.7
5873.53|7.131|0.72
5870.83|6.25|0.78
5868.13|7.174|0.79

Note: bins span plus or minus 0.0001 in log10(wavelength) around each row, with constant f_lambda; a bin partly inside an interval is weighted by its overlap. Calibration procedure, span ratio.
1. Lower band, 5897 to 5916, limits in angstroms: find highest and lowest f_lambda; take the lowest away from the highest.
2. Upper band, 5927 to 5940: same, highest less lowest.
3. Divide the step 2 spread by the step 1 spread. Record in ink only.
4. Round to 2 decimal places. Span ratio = 0.63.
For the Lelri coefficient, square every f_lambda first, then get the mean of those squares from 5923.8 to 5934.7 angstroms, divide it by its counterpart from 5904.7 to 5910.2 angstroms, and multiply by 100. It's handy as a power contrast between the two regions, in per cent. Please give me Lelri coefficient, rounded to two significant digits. 94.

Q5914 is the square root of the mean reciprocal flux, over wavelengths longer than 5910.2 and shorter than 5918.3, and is 0.3337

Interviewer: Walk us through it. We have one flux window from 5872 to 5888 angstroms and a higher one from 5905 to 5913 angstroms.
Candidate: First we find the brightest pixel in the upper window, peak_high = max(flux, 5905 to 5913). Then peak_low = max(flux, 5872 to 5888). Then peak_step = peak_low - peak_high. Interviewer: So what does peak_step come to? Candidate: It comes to -0.23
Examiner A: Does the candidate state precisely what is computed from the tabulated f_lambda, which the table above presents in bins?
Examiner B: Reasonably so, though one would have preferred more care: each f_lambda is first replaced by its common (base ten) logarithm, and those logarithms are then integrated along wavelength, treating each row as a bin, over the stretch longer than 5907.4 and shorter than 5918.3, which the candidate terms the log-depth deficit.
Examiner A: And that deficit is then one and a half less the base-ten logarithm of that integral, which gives 0.487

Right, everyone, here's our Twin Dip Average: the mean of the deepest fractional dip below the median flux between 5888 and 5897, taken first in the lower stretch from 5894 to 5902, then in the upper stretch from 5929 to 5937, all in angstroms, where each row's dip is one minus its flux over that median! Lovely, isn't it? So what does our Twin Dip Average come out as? 0.213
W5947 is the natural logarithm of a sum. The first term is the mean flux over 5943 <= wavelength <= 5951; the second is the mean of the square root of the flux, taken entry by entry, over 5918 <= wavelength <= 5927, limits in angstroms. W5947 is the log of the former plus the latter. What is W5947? 2.34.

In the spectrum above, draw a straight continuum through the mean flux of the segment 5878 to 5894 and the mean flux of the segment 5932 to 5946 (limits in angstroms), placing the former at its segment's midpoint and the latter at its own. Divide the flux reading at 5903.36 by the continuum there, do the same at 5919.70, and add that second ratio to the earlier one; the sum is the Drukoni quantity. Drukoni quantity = 2.06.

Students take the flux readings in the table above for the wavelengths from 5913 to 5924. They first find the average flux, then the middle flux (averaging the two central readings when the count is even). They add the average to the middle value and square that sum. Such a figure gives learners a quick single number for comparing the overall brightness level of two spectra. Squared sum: 289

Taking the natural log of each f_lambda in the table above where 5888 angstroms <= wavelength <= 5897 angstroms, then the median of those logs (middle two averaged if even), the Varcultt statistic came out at 2.19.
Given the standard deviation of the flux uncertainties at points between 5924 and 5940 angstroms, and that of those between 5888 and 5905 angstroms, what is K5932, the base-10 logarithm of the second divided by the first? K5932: 0.78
